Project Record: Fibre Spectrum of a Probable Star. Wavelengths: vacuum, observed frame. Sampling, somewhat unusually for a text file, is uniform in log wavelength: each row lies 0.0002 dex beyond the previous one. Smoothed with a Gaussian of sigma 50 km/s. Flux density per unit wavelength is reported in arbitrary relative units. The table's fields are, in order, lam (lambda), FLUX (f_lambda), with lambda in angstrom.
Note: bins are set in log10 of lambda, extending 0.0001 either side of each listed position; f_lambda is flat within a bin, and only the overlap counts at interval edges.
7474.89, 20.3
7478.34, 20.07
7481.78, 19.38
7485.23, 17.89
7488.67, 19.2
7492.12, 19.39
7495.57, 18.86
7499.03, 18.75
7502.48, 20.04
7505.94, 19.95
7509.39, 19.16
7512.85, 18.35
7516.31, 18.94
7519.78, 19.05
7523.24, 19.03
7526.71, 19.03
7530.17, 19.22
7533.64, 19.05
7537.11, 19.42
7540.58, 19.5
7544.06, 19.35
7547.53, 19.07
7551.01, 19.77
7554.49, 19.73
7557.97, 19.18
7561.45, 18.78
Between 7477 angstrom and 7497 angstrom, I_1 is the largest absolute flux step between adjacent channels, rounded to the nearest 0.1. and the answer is 1.5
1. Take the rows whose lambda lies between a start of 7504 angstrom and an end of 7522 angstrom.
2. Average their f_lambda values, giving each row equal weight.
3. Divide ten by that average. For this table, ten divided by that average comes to 0.524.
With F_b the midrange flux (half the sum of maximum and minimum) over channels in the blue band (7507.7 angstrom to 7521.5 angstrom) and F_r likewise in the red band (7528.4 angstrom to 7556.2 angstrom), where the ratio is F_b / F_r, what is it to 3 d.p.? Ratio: 0.966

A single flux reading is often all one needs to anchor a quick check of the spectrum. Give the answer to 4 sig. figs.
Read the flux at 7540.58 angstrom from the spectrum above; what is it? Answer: 19.50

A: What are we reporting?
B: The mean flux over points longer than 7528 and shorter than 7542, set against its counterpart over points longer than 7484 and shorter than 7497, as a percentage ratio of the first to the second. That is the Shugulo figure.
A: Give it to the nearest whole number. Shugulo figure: 102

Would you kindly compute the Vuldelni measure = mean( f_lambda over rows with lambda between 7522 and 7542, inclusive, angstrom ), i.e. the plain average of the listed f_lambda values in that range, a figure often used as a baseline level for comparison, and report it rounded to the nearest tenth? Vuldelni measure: 19.2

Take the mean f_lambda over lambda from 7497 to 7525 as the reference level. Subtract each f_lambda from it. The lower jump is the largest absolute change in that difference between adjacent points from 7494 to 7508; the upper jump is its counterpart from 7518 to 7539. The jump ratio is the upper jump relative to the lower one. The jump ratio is 0.29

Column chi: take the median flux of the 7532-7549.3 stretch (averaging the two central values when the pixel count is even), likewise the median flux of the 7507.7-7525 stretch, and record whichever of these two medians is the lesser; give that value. 19.0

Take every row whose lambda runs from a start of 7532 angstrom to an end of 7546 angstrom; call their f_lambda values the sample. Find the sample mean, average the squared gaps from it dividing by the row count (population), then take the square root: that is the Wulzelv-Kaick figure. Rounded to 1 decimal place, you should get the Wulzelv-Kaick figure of 0.2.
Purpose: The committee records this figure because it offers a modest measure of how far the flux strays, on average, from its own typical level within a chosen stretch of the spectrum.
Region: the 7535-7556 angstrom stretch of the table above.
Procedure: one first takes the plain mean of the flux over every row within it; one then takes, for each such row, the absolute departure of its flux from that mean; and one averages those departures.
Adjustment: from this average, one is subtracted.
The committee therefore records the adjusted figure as -0.81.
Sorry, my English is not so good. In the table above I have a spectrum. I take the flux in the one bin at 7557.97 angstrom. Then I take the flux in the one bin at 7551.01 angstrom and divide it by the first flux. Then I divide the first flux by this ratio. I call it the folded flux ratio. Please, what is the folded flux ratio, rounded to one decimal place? 18.6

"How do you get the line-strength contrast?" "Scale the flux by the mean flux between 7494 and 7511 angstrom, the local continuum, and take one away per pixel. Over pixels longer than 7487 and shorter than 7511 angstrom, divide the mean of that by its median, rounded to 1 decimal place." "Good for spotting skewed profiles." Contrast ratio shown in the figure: 0.1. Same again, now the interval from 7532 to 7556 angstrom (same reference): 0.9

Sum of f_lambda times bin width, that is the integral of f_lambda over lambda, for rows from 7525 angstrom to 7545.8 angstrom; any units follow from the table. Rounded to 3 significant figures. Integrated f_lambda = 401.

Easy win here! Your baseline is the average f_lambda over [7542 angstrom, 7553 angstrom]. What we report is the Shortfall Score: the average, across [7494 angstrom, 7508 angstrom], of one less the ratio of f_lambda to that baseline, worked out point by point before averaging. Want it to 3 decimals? 0.000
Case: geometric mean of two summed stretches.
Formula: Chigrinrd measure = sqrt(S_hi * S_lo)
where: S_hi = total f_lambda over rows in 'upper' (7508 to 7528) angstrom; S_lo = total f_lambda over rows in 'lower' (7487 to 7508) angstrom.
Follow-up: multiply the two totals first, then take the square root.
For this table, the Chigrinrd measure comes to 115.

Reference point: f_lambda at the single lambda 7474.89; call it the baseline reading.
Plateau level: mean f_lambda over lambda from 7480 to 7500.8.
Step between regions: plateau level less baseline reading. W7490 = -1.4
